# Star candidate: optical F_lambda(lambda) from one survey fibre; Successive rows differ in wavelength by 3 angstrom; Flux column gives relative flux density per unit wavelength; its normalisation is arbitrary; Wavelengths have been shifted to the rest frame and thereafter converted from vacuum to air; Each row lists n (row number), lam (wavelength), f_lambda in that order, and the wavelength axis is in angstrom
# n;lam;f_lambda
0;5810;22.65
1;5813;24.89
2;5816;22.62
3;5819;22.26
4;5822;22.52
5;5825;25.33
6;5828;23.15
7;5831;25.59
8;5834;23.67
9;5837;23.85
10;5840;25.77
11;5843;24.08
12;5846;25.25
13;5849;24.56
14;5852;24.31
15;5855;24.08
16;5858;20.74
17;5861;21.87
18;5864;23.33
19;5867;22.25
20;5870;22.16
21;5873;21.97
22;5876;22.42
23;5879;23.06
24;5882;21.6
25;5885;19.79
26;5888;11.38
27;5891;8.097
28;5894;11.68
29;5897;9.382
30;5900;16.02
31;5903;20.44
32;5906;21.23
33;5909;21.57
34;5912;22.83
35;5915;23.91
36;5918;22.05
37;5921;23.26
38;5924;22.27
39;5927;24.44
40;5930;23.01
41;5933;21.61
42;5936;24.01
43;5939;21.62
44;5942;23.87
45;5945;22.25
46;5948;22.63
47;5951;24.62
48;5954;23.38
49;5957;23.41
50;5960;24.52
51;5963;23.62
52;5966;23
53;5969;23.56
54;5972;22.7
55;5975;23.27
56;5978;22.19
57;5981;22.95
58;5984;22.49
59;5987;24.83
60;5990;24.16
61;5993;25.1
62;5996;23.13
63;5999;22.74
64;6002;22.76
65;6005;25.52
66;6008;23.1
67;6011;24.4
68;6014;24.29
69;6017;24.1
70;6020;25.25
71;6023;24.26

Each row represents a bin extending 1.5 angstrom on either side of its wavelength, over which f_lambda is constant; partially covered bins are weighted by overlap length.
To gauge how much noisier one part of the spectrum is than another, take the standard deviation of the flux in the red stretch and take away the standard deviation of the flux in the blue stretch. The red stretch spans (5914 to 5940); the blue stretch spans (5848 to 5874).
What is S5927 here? -0.2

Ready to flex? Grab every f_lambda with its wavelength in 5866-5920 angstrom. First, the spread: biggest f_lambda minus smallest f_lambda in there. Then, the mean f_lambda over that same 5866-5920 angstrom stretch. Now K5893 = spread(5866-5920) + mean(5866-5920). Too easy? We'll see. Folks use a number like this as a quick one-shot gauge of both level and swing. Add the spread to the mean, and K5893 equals 35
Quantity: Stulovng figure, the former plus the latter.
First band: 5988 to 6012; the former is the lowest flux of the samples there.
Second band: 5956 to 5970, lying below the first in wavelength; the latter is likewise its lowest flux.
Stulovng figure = 45.7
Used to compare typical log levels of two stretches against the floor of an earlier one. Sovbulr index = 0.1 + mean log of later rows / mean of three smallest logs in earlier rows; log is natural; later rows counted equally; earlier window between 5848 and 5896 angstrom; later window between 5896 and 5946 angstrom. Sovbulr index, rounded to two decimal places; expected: 1.41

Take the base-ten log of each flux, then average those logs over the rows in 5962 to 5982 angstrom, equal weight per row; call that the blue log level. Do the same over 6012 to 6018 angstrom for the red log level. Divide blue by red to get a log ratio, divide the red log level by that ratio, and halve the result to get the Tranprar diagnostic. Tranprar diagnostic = 0.703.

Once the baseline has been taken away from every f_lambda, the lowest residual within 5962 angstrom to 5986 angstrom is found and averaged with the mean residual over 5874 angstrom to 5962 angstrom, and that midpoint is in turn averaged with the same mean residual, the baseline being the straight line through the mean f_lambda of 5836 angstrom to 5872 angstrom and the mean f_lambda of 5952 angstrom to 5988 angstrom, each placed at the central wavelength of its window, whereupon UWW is -2.3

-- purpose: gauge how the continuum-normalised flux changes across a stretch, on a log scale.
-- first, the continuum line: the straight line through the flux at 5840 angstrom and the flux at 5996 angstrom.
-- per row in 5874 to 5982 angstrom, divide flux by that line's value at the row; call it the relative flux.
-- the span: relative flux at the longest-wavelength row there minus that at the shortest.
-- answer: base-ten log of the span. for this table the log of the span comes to -1.04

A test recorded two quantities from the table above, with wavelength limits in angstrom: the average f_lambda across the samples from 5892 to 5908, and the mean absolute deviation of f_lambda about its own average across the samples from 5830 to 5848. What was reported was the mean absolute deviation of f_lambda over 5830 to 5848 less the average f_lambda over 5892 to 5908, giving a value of -14.9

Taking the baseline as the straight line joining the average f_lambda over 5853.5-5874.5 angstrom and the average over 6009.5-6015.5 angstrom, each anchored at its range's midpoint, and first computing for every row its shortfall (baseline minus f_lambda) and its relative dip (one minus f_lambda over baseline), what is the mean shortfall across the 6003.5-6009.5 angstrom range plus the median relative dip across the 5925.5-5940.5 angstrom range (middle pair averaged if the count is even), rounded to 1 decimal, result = 0.0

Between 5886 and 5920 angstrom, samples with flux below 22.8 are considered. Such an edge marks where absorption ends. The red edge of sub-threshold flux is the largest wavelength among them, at 5918 angstrom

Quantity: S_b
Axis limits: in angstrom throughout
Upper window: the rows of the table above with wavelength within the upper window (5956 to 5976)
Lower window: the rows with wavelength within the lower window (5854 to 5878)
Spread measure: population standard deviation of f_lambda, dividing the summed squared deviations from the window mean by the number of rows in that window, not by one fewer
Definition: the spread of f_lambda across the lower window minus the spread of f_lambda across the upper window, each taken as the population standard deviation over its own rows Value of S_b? 0.4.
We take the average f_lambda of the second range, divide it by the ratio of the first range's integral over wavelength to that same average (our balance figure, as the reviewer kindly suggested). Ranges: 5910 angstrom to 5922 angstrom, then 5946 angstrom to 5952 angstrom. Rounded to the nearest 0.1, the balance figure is 2.0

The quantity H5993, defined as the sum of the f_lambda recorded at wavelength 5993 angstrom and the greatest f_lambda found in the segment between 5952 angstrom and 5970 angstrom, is 49.6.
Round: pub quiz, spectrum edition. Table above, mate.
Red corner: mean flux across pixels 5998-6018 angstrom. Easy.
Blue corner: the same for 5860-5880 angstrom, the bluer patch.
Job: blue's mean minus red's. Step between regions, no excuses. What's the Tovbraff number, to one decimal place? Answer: -1.4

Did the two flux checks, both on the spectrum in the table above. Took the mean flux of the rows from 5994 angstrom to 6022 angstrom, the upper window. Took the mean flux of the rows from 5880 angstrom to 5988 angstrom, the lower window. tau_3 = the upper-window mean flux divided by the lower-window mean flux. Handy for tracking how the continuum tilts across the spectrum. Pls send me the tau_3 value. 1.13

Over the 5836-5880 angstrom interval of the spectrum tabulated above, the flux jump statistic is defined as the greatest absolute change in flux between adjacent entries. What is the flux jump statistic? 3.34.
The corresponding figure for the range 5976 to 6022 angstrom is 2.76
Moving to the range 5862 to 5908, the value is 8.41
